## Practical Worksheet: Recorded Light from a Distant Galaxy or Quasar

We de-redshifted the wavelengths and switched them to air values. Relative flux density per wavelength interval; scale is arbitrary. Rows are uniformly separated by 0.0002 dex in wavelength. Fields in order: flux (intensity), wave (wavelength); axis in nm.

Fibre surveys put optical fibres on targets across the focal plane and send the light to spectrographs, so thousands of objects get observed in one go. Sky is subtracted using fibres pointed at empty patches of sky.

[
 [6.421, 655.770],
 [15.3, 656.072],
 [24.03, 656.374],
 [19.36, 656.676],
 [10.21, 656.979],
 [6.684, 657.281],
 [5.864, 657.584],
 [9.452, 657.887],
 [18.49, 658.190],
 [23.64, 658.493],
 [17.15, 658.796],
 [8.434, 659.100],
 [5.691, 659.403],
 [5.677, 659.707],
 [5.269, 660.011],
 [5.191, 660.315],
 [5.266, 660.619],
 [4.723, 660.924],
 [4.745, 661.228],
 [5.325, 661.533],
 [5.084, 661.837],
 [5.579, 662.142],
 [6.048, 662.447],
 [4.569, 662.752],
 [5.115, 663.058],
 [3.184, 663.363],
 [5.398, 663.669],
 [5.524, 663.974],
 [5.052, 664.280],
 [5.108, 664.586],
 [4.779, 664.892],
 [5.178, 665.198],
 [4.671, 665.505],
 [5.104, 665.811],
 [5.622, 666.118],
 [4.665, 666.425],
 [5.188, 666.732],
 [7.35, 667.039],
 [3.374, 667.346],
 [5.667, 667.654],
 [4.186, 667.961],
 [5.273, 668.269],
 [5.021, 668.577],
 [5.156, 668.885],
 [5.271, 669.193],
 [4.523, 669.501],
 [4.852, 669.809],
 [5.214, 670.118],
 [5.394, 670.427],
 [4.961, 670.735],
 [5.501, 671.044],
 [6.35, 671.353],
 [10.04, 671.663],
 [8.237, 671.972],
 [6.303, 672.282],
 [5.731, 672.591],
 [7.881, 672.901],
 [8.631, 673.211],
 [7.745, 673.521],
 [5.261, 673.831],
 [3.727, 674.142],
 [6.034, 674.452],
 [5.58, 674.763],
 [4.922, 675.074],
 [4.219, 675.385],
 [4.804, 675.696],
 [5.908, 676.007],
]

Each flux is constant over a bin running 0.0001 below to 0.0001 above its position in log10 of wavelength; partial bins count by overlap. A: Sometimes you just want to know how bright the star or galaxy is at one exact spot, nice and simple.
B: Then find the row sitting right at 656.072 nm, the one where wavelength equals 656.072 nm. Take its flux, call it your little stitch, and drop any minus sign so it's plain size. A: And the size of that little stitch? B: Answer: 15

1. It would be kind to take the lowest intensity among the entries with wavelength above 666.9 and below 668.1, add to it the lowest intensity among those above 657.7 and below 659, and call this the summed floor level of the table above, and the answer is 12.8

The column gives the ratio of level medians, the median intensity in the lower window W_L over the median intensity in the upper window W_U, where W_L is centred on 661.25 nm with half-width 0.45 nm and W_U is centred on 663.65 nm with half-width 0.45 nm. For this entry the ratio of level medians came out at 0.88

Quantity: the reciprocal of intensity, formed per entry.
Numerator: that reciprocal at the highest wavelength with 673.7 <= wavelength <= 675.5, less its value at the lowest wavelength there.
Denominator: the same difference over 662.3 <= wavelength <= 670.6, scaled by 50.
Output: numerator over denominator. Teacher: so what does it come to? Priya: 0.047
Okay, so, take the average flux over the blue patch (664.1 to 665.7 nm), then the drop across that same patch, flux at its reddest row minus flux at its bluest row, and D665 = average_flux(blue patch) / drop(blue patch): -13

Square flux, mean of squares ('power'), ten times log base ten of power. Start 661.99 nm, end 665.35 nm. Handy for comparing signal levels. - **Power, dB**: 14.1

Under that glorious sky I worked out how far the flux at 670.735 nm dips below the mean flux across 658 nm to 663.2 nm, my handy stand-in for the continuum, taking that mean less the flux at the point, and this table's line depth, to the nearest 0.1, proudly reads 3.0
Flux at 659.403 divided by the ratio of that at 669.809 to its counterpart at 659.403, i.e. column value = 6.7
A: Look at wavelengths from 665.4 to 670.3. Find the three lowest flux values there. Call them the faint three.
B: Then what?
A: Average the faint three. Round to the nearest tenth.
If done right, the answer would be 4.0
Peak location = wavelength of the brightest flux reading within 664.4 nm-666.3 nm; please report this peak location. 666.118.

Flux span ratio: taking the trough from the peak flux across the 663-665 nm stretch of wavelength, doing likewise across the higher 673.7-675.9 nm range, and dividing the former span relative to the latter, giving 1.0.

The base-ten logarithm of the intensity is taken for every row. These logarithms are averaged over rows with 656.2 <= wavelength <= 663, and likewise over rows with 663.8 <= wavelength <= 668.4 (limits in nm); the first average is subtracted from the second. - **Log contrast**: -0.19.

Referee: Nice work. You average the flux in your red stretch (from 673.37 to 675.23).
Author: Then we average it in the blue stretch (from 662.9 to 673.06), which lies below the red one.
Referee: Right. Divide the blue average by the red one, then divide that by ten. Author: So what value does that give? 0.10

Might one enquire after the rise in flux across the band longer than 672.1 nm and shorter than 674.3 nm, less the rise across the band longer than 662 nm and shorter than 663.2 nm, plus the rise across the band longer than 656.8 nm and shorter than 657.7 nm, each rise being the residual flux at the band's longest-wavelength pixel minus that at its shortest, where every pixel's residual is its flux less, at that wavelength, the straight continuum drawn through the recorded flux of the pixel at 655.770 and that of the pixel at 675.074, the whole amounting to -6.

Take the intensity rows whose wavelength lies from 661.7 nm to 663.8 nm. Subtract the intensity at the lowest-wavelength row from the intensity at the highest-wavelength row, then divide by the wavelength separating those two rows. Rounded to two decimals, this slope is 0.17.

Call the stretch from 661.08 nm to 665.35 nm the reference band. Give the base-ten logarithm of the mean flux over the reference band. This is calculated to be 0.70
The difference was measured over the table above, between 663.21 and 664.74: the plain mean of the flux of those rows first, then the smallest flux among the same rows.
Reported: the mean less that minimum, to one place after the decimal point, 1.7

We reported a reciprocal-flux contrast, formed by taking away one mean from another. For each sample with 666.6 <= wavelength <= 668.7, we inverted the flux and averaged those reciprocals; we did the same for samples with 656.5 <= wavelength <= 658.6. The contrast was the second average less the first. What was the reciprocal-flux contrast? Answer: -0.11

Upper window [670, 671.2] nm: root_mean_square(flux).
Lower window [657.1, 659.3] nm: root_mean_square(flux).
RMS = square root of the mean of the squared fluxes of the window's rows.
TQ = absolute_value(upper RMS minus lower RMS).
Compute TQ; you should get 9.0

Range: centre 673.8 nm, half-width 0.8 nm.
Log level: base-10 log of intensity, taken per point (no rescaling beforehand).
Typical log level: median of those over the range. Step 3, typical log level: 0.78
